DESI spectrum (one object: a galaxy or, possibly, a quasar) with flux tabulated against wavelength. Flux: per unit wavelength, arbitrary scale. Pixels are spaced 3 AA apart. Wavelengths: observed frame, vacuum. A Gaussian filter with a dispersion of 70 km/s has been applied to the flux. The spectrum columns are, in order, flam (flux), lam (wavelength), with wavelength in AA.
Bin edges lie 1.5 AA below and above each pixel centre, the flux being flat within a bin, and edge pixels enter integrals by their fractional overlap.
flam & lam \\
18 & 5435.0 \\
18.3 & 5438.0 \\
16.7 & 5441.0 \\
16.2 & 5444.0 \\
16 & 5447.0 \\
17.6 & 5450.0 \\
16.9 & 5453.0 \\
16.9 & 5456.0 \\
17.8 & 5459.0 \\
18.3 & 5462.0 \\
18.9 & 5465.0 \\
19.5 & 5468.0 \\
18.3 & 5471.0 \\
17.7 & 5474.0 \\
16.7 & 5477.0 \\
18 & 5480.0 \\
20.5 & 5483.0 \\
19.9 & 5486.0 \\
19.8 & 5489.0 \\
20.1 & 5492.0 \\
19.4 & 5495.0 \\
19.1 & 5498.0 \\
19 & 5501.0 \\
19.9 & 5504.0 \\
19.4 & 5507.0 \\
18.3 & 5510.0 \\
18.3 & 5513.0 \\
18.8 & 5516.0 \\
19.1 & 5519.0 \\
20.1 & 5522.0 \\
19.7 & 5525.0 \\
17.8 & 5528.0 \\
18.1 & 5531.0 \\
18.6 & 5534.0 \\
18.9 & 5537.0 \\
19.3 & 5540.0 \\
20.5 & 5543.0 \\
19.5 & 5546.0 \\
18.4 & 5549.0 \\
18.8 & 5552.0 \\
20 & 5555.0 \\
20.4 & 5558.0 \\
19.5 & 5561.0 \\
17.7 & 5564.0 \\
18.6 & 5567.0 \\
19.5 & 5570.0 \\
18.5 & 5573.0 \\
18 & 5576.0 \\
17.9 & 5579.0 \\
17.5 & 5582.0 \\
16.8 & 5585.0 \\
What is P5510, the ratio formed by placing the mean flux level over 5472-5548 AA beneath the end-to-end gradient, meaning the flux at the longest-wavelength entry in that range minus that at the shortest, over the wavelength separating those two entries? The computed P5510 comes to 0.0013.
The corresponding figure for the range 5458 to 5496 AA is 0.0024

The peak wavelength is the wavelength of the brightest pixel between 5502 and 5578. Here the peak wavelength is 5543.0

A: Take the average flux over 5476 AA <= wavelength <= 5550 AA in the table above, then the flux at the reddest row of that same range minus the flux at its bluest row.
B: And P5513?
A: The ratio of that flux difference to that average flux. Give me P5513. 0.09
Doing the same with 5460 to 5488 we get 0.09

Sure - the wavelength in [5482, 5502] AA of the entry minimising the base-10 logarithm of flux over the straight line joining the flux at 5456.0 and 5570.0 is 5501.0 AA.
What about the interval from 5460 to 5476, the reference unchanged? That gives 5474.0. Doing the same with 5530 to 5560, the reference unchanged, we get 5549.0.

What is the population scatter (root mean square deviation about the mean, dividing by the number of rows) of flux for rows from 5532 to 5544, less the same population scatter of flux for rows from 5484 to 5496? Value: 0.5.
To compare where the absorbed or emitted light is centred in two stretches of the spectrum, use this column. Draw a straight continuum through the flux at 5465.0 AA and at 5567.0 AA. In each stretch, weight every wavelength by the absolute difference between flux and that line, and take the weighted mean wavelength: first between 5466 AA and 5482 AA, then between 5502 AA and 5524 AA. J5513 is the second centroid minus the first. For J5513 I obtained 37.7 AA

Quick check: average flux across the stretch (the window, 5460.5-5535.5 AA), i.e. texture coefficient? 18.9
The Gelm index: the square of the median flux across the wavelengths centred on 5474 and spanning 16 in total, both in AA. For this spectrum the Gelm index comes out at 324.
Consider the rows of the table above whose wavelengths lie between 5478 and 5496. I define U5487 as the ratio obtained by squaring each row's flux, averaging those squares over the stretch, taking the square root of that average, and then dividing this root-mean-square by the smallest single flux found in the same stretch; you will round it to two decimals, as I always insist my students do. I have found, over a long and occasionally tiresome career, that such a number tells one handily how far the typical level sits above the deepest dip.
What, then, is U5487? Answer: 1.09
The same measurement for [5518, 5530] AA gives 1.08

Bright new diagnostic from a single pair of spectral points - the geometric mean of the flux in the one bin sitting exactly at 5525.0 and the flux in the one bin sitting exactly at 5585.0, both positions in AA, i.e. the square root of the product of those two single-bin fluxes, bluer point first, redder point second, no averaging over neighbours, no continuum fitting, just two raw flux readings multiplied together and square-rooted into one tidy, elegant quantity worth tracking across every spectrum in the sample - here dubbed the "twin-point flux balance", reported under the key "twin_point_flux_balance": 18.2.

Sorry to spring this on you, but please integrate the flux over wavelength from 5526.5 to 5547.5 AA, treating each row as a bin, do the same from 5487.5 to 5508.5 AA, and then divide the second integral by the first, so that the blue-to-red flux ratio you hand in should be 1.0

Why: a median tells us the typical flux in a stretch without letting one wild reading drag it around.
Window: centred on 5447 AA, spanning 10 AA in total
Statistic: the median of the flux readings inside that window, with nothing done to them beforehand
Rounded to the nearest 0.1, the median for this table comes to 16.2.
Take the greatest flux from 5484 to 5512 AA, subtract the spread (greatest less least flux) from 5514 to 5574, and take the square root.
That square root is 4.16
